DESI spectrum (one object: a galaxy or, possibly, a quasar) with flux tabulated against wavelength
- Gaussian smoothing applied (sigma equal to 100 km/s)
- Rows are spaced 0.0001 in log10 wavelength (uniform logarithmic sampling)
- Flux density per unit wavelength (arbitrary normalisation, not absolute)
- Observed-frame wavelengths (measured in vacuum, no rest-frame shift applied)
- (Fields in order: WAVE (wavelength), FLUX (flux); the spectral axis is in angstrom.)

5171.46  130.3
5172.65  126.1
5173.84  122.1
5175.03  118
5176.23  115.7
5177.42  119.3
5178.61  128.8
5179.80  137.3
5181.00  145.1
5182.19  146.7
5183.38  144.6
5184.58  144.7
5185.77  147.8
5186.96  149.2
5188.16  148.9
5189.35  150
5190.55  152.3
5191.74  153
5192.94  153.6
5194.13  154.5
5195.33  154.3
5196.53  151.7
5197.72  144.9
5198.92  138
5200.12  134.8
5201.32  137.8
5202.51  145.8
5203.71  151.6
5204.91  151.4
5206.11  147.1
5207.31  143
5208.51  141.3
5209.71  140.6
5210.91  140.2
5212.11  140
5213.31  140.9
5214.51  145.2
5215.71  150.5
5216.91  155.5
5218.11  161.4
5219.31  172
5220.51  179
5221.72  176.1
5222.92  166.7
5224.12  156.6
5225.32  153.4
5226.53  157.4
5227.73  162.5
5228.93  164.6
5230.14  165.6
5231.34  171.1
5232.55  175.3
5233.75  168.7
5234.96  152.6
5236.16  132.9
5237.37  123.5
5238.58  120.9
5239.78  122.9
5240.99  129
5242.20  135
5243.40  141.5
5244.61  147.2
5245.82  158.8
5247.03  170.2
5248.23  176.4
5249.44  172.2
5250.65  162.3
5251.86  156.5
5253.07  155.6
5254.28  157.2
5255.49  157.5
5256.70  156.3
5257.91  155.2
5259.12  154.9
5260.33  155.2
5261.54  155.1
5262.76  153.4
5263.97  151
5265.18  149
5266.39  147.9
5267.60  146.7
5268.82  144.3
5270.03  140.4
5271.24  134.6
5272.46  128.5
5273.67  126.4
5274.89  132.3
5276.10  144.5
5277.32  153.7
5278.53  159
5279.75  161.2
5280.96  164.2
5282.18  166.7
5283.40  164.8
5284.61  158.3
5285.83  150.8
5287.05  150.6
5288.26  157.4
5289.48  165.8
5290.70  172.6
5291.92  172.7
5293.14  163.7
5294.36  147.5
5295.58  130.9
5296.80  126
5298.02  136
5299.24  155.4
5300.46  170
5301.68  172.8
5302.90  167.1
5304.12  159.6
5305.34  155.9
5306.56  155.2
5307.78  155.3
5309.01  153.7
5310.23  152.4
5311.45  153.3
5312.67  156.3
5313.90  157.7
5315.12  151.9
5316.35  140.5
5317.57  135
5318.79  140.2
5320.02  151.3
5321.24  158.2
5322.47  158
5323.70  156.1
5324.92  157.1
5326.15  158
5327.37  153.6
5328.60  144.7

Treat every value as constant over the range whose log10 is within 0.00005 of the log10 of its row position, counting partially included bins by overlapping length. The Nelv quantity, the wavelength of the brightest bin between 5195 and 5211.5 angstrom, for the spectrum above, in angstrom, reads 5195.33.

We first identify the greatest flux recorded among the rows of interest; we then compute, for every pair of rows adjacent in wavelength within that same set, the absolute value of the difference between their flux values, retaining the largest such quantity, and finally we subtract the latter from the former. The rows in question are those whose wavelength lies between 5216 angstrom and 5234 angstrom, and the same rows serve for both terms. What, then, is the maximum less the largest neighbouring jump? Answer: 168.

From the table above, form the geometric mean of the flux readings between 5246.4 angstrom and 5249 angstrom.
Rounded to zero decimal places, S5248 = 173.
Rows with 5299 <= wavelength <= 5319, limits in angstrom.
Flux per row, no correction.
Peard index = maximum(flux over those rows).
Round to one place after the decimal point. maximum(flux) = 172.8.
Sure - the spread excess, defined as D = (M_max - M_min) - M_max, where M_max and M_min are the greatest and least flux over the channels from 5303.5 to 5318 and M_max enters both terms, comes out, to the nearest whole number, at -135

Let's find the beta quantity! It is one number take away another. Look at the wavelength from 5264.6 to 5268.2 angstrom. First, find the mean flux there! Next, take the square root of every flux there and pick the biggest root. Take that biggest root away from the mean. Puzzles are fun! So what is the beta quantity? 136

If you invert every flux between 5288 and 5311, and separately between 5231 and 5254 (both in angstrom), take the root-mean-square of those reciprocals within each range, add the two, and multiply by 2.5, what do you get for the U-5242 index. 0.0331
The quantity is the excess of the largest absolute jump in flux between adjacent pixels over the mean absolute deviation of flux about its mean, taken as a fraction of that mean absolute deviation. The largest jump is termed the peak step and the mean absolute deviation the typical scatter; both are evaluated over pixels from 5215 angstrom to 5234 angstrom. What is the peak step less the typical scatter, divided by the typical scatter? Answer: 0.51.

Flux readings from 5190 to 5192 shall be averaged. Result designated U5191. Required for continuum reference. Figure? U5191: 153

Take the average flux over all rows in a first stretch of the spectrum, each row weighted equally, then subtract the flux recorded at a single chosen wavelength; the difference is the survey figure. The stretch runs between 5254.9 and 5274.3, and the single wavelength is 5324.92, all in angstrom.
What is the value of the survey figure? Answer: -10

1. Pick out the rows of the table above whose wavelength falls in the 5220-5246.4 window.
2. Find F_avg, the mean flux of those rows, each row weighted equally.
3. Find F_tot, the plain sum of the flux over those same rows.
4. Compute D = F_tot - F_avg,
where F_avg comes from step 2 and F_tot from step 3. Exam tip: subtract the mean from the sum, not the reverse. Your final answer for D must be 3209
